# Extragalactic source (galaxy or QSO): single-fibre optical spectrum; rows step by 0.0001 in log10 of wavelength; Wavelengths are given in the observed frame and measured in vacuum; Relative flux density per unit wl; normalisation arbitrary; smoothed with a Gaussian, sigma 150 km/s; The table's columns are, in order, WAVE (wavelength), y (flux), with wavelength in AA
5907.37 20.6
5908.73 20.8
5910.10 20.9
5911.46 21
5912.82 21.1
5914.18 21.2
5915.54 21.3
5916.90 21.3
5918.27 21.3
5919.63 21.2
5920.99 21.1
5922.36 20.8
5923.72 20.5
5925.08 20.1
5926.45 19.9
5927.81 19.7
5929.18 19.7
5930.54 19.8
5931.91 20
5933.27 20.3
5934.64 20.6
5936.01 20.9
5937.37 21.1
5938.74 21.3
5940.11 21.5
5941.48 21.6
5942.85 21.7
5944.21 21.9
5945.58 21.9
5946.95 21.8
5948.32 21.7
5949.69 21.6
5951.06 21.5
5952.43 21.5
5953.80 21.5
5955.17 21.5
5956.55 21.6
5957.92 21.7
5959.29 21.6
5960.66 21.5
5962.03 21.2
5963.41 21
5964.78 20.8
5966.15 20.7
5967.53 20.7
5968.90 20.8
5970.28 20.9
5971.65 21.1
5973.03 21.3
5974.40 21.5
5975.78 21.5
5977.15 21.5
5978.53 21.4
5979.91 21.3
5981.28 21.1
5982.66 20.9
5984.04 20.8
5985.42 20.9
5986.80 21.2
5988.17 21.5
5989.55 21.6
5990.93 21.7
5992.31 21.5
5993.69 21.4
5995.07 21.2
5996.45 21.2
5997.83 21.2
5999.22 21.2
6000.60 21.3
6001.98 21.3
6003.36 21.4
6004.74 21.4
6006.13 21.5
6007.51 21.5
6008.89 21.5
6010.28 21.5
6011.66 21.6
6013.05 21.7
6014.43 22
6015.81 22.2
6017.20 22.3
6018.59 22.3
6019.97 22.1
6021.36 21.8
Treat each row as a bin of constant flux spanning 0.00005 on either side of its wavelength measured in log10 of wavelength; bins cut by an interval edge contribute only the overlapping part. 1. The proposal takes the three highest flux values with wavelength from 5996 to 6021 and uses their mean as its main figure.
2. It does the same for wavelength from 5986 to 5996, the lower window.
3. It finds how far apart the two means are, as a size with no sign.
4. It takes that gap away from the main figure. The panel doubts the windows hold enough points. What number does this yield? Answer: 21.6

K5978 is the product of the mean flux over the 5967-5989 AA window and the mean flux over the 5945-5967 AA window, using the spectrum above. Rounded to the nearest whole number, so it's 454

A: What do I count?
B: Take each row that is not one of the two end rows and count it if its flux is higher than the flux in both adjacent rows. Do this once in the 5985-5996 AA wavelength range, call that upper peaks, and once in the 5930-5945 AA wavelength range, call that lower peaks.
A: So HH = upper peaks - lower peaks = 1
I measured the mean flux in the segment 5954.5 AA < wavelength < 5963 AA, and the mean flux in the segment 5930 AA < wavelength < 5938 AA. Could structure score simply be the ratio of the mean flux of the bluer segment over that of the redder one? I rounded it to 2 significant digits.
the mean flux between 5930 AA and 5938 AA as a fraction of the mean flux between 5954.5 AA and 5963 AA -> 0.95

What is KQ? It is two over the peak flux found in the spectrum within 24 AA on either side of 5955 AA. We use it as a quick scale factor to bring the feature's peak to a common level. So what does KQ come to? 0.0913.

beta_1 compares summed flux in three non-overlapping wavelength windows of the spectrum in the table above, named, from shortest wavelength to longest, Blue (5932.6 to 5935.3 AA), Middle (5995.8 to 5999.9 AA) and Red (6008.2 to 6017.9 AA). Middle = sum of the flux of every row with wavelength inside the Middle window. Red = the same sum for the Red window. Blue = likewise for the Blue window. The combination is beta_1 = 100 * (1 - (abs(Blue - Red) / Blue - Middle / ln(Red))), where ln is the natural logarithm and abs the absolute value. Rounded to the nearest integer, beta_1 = 1091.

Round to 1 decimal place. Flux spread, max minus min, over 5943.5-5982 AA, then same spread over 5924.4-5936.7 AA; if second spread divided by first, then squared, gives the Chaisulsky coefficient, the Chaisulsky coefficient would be 1.0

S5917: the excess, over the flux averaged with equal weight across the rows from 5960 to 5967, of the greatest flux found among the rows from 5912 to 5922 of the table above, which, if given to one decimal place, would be 0.3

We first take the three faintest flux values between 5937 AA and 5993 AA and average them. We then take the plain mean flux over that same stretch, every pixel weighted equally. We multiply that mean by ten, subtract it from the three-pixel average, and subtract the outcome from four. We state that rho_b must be 197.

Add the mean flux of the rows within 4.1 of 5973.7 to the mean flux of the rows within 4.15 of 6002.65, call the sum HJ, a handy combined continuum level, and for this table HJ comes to 42.6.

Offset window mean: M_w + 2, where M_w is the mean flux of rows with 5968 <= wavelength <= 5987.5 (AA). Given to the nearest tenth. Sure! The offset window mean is 23.2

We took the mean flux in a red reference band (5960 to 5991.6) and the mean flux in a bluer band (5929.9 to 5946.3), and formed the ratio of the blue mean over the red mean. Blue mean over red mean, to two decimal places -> 0.99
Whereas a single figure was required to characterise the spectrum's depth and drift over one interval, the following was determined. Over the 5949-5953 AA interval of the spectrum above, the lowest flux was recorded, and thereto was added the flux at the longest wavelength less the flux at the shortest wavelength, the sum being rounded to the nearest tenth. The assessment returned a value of 21.4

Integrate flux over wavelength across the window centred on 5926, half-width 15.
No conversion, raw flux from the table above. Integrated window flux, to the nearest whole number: 622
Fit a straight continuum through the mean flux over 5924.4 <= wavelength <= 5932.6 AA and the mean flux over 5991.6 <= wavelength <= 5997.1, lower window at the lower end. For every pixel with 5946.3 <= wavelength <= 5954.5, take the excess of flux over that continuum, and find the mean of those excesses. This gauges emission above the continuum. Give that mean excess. 1.2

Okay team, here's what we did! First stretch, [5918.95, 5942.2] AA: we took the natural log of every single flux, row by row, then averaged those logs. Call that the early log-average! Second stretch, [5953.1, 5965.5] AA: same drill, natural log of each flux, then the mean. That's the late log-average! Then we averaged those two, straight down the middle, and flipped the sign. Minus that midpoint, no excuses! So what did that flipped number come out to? -3.04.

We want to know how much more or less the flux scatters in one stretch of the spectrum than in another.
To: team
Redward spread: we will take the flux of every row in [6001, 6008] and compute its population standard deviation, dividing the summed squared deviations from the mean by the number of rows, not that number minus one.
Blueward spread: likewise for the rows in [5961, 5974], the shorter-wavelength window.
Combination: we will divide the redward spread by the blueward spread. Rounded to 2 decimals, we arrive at 0.36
